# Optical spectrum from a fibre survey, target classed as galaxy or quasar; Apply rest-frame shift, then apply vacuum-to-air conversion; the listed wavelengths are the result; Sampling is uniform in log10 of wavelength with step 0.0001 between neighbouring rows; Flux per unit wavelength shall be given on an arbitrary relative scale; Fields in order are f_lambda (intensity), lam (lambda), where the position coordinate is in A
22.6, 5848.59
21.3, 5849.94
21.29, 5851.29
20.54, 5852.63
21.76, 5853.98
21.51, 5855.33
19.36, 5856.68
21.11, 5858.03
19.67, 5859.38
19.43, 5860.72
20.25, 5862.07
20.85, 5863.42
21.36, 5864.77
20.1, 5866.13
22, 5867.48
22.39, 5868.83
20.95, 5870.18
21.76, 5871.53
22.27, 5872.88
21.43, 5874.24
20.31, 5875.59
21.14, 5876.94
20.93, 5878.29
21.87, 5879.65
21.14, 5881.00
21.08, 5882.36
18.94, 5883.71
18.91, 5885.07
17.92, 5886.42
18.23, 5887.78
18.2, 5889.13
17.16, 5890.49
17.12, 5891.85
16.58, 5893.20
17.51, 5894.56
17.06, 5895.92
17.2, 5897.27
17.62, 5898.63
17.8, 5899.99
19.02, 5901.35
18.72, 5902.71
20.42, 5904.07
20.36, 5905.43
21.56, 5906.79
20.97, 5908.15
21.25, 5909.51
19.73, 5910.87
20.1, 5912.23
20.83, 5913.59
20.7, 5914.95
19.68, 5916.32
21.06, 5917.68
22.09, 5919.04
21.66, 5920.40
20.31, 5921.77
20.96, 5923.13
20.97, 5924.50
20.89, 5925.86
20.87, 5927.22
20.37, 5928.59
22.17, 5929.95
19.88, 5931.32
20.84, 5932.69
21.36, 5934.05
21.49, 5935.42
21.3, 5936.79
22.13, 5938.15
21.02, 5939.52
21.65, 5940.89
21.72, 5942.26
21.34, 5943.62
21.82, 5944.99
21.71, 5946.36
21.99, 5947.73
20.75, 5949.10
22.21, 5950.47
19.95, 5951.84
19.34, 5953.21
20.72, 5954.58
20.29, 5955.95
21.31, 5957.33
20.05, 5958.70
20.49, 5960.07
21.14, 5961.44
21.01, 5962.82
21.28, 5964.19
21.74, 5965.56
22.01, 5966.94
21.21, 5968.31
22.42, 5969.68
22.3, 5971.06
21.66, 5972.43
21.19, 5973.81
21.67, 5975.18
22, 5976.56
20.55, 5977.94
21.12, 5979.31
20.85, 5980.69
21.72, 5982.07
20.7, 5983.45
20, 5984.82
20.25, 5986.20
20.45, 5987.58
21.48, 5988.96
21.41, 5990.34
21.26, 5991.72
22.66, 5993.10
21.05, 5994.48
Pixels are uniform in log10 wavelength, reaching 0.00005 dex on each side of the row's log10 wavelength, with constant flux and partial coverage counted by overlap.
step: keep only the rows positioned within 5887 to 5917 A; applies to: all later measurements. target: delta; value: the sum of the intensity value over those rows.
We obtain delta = 418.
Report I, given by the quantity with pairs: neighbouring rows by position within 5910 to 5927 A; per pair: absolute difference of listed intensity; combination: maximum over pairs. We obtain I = 1.38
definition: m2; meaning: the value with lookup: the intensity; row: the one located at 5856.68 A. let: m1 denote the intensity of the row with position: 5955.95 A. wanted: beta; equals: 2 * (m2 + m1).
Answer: 79.3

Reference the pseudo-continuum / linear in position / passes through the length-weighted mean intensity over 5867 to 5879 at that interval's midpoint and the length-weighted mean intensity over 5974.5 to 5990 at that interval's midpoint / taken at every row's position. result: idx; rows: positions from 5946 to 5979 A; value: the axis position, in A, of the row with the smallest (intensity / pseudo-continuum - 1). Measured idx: 5953.21 A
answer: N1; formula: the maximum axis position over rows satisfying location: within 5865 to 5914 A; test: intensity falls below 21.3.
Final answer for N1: 5913.59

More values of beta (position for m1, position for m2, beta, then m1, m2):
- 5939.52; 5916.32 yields 81.4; 21.02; 19.68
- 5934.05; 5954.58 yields 84.2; 21.36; 20.72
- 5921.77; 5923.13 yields 82.5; 20.31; 20.96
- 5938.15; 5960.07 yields 85.2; 22.13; 20.49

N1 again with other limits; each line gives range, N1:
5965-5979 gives 5977.94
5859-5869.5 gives 5866.13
